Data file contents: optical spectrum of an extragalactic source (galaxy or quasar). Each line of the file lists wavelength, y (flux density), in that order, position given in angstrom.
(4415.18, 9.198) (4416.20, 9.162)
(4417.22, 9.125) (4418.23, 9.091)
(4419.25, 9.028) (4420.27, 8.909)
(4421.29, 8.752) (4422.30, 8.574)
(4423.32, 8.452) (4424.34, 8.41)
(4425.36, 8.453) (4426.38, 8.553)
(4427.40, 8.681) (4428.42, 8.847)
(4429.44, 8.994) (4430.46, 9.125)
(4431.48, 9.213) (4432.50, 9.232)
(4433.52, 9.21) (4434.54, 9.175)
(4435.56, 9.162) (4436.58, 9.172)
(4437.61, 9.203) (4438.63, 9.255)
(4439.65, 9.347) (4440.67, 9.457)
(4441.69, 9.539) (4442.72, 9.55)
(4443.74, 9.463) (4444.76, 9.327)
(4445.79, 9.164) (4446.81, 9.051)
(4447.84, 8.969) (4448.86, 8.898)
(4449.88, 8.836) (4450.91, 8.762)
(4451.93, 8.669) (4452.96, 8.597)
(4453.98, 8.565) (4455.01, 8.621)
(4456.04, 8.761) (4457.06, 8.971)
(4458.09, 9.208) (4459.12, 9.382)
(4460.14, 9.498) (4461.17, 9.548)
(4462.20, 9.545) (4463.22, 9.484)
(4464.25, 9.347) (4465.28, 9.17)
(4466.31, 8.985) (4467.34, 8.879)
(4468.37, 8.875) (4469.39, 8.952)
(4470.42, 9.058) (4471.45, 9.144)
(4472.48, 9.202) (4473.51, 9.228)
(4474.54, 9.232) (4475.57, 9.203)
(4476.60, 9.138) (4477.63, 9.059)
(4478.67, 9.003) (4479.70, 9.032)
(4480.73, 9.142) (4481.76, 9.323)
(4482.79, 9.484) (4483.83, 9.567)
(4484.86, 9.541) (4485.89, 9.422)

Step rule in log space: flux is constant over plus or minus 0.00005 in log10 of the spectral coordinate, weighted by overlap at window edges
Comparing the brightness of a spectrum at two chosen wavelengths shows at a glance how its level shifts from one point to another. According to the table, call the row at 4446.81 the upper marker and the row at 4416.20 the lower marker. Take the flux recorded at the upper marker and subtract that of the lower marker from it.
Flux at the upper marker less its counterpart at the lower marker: -0.1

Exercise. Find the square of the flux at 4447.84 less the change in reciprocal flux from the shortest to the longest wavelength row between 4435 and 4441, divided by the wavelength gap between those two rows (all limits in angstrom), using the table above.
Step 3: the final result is 80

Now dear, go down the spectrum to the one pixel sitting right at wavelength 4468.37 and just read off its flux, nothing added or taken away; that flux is 8.875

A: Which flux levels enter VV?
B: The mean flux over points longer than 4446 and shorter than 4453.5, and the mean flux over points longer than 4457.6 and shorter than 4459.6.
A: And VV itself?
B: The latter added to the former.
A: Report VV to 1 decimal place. 18.1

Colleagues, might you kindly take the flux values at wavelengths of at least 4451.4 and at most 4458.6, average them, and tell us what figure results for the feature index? 8.77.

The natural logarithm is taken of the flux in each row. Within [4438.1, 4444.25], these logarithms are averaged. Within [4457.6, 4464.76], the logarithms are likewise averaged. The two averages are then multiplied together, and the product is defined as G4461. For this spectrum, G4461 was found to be 5.04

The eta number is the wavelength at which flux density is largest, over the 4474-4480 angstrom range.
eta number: 4474.54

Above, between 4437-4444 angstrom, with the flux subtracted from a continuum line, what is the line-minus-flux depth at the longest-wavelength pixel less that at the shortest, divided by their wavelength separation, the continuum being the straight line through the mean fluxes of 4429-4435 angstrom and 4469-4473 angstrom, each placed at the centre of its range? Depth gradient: -0.04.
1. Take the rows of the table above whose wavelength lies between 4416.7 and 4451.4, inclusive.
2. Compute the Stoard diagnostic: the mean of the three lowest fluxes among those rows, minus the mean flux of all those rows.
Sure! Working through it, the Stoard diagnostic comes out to -0.59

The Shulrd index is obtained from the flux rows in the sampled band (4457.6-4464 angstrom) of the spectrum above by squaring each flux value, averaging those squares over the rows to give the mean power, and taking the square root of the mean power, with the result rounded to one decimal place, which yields 9.4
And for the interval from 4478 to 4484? 9.3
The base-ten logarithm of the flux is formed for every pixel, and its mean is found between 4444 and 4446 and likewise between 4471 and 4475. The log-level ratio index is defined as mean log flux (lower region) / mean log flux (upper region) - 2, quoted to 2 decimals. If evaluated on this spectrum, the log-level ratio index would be -1.00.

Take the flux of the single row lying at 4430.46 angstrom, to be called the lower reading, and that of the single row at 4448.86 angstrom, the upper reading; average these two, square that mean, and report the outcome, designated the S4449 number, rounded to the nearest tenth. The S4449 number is 81.2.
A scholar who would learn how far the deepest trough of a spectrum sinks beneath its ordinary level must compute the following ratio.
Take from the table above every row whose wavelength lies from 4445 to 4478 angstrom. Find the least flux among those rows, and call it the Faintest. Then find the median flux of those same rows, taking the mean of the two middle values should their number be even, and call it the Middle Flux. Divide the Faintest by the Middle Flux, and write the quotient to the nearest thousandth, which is 0.946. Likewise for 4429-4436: 0.980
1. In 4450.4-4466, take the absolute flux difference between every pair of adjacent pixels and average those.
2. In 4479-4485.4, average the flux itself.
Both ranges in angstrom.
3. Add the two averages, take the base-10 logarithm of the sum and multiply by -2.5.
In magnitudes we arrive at -2.44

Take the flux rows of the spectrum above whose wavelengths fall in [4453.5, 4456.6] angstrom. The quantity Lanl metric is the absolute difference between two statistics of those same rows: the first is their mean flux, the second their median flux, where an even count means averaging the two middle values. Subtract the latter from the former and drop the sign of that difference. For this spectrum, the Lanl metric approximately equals 0.028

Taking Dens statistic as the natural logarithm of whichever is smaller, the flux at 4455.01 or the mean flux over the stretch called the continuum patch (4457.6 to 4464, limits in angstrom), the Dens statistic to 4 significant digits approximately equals 2.154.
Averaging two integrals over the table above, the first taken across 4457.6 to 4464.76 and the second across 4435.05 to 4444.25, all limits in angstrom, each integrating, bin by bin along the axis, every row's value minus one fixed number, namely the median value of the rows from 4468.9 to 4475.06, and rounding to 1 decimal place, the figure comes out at 1.7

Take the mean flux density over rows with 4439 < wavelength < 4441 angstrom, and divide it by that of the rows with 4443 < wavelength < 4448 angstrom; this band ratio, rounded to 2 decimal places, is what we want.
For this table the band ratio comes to 1.02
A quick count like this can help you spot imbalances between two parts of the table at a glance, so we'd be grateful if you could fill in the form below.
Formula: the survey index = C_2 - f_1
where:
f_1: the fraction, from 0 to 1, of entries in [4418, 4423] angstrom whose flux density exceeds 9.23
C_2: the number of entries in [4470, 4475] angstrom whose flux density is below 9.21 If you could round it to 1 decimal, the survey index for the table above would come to 3.0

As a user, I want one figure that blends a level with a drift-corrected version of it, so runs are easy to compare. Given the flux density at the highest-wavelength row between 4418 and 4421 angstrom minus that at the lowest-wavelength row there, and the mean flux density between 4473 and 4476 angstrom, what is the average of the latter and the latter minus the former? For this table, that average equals 9.3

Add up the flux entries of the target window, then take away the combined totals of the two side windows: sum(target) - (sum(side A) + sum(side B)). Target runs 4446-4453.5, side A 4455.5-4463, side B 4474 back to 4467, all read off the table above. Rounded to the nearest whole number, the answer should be -66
